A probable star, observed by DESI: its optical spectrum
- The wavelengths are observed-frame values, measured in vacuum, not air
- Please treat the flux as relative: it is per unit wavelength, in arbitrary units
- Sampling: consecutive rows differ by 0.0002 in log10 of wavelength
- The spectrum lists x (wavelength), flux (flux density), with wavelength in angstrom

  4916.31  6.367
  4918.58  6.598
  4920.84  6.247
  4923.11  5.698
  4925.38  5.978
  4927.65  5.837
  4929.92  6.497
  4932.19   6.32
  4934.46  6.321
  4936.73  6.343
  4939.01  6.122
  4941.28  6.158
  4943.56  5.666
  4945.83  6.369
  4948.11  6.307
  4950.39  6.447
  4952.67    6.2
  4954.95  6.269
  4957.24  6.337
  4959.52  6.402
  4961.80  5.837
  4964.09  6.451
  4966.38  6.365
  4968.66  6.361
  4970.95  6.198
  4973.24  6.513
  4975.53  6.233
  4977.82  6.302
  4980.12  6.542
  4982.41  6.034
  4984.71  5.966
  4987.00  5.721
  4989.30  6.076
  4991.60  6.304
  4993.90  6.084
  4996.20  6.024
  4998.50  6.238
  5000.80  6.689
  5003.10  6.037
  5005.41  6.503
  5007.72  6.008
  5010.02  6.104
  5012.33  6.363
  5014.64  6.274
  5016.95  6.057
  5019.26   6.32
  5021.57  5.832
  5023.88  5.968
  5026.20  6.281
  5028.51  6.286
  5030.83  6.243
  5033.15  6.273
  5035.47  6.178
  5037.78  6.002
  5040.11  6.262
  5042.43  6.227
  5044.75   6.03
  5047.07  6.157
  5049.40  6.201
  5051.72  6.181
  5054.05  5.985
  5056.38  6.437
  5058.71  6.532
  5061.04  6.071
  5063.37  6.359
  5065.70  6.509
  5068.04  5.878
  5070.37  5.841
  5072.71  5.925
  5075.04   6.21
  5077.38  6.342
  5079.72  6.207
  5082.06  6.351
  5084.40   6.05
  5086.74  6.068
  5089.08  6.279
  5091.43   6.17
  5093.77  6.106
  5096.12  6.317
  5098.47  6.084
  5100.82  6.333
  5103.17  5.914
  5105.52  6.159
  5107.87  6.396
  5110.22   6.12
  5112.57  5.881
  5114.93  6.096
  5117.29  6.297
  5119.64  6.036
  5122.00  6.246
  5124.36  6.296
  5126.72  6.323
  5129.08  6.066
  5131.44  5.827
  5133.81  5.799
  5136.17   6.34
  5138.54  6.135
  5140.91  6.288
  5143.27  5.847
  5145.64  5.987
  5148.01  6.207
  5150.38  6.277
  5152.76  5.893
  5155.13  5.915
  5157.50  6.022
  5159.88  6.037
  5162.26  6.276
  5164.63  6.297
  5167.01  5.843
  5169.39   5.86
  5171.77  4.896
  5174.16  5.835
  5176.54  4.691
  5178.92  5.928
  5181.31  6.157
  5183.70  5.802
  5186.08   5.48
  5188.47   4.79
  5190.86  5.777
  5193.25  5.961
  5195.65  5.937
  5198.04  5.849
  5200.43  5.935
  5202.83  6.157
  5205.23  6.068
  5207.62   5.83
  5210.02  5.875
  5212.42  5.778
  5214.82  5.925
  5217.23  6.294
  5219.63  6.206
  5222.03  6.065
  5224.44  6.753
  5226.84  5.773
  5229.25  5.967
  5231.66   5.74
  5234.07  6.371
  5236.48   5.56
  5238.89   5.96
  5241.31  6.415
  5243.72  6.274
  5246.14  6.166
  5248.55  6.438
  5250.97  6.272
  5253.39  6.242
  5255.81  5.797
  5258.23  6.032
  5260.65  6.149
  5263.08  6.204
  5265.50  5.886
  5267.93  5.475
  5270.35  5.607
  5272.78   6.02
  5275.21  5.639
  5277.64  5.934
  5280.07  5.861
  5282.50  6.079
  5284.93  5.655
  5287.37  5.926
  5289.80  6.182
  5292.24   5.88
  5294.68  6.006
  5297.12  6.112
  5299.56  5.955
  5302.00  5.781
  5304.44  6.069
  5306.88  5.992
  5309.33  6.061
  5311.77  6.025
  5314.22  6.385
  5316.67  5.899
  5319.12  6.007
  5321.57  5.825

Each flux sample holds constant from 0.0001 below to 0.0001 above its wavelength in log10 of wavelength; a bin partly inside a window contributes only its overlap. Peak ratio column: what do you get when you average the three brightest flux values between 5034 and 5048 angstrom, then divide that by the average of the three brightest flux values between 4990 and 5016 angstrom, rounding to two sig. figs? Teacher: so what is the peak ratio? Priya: 0.95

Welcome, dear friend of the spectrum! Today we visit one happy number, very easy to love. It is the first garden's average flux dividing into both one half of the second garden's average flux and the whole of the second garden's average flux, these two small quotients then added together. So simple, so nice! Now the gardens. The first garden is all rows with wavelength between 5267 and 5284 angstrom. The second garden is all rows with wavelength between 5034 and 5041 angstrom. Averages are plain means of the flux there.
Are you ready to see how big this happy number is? 1.59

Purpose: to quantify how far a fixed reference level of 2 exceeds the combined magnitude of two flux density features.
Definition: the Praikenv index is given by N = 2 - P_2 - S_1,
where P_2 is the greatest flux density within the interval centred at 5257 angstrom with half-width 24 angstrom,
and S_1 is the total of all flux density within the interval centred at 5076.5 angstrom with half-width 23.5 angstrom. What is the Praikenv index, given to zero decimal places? -128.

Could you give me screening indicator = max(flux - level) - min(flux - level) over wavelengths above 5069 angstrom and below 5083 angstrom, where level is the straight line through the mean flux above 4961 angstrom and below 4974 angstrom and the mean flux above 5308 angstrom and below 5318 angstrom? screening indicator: 0.517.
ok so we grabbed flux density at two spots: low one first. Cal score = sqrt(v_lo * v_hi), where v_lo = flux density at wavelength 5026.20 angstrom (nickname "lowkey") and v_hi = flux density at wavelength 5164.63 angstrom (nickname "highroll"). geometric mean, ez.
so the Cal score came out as 6.3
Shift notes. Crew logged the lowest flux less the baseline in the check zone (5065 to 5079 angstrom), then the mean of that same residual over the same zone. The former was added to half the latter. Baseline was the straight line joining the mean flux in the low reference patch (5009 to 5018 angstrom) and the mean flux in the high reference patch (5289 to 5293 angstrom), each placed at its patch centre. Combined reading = -0.35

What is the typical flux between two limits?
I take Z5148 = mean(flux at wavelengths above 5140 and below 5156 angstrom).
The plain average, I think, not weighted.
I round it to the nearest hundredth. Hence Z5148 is 6.06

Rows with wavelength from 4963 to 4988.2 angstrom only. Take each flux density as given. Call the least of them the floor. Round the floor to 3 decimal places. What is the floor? 5.721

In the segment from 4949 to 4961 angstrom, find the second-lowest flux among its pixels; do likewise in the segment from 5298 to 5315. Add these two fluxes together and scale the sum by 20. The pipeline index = 244.5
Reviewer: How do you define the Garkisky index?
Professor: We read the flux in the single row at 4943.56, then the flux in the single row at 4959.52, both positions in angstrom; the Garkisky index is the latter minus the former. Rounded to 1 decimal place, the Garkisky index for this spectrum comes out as 0.7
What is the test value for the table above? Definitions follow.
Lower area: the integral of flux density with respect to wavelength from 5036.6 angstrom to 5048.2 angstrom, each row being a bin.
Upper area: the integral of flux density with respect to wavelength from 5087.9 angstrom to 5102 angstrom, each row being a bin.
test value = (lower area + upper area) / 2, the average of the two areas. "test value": 79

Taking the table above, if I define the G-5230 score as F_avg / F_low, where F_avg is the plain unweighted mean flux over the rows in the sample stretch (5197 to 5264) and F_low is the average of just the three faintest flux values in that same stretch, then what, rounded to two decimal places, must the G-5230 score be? 1.07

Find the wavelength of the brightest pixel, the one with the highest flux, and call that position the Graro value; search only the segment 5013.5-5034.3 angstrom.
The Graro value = 5019.26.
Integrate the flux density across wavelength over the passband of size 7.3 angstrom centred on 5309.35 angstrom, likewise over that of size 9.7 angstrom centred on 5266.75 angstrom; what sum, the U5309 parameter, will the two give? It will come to 100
